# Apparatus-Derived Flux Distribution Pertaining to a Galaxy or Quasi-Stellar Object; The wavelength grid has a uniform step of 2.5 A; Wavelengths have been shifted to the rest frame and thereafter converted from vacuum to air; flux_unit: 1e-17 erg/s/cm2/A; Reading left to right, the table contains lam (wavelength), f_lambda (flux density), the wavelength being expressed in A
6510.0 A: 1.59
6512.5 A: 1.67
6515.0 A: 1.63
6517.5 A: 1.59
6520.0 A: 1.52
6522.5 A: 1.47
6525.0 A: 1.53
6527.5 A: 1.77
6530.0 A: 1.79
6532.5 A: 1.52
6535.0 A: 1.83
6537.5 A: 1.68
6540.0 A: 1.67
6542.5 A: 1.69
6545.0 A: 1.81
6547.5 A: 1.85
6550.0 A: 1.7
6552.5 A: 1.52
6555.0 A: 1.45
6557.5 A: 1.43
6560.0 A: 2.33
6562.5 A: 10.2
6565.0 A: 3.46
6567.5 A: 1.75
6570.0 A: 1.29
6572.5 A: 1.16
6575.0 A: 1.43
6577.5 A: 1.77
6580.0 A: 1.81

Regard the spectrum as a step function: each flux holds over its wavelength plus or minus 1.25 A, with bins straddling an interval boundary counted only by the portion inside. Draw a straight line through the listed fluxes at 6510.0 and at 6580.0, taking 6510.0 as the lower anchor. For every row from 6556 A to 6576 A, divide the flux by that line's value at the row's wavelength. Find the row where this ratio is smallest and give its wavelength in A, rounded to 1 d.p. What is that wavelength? 6572.5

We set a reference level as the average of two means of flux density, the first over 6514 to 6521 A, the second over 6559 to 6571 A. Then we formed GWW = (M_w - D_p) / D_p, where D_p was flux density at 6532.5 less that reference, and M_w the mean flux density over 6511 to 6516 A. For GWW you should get -2.4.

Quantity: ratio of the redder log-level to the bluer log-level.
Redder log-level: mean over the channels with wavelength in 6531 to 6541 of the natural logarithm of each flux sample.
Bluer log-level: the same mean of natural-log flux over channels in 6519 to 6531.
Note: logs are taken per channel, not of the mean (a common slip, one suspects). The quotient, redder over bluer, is 1.08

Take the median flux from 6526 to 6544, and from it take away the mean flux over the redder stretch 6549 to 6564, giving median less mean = -1.4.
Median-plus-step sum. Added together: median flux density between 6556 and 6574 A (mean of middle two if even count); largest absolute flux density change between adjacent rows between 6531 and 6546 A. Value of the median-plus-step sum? 2.06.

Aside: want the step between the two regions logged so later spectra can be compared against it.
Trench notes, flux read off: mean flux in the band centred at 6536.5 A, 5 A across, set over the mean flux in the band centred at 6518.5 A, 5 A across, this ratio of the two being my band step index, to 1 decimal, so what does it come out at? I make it 1.1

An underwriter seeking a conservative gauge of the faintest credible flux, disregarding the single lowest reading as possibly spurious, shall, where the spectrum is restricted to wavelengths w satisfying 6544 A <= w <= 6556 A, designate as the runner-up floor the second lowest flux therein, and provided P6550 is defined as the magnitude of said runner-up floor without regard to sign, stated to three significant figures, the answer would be 1.52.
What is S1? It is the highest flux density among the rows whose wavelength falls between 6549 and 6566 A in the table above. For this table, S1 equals 10.2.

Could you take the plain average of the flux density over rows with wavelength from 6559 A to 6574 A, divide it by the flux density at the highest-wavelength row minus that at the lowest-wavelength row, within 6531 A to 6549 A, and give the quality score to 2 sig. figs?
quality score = 10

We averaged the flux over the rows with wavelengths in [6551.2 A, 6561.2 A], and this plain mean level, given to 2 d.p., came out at 1.68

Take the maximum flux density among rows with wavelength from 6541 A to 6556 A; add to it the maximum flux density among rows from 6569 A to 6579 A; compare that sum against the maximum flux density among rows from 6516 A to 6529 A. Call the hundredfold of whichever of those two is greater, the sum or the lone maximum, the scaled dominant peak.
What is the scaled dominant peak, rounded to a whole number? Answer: 362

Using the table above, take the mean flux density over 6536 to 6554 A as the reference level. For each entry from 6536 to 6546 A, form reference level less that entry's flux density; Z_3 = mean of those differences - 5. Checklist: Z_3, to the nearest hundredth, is -5.01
